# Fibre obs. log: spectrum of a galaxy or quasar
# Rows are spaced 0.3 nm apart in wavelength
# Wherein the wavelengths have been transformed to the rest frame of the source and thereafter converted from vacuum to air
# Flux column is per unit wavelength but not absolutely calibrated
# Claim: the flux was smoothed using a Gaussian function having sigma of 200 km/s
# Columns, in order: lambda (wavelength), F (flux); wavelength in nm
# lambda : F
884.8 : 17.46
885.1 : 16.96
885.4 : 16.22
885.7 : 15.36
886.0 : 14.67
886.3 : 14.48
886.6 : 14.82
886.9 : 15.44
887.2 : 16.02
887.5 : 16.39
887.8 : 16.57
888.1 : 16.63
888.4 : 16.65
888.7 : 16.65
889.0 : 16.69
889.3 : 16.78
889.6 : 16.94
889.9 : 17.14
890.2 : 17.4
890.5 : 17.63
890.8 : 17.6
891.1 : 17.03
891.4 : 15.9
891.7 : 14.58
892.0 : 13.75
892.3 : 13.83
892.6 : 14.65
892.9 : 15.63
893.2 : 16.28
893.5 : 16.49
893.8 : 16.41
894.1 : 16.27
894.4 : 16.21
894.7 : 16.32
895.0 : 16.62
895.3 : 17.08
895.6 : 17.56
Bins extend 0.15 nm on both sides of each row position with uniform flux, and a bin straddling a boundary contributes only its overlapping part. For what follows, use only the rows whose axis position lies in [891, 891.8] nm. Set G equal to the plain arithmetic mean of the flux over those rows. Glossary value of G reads 15.8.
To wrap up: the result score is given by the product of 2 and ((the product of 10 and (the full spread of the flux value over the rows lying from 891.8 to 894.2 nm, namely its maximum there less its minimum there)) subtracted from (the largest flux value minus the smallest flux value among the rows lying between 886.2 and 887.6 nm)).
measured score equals -51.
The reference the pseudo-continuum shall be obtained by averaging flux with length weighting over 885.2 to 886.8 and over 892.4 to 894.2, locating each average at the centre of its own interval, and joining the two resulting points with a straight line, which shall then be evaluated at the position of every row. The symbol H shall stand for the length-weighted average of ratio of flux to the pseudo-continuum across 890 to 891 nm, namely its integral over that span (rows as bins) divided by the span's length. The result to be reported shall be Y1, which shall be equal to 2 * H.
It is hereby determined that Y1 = 2.24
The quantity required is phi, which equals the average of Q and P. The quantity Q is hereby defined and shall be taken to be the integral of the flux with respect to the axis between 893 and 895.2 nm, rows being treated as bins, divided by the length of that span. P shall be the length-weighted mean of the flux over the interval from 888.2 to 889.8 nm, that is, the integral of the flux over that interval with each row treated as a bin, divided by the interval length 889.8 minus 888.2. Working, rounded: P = 16.8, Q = 16.4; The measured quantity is 16.56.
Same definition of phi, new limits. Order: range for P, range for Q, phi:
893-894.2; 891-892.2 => 15.76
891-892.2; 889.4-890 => 16.10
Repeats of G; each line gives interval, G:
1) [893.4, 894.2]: 16.4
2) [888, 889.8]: 16.7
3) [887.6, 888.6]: 16.6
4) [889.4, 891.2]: 17.3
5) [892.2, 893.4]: 15.1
